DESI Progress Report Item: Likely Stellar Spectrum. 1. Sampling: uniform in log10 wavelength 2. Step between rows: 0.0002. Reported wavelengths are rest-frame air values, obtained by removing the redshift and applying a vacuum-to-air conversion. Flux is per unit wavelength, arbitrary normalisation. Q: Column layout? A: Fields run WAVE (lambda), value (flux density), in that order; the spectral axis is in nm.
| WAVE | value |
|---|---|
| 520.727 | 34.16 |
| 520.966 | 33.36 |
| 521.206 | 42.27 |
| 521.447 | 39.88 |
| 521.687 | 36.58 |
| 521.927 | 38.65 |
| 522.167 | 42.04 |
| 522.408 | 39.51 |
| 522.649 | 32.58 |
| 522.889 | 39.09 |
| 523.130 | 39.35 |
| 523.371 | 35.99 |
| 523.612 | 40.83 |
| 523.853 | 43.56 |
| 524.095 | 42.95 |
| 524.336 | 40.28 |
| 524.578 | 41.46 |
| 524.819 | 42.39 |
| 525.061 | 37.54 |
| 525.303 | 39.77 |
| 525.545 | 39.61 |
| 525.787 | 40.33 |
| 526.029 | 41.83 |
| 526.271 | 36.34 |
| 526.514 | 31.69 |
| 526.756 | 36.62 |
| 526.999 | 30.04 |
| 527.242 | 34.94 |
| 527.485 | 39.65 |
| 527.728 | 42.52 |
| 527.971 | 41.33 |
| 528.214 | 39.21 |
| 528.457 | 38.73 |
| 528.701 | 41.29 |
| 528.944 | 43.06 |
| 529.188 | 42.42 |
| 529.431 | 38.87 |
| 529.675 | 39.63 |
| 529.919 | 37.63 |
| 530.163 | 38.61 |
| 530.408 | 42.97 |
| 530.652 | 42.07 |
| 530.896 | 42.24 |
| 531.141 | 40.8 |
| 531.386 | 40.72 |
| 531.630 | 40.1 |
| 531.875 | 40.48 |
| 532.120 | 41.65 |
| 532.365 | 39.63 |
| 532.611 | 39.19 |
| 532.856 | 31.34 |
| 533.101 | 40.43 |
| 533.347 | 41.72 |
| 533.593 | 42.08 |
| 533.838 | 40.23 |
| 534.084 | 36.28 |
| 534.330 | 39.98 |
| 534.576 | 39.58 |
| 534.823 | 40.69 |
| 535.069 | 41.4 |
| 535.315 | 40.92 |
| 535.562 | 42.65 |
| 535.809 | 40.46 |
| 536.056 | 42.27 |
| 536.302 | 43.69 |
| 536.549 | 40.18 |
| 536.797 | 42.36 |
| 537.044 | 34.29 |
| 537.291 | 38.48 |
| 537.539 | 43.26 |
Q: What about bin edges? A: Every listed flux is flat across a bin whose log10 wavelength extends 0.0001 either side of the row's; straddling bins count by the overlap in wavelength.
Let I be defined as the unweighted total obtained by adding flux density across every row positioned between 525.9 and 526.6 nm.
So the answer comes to 110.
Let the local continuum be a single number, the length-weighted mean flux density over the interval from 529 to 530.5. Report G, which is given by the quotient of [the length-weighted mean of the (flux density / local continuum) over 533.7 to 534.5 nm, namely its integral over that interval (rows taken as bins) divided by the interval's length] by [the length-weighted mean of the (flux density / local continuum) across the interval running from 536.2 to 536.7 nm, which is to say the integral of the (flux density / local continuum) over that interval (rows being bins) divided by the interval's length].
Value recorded 0.93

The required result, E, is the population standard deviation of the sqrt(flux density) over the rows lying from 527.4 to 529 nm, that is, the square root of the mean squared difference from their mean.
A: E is 0.12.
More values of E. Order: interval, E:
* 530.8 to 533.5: 0.23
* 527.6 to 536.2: 0.18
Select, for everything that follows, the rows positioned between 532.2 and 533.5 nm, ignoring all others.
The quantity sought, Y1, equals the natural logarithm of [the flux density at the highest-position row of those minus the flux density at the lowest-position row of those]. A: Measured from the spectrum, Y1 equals 0.7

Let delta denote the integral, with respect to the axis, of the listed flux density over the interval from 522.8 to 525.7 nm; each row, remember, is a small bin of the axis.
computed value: 117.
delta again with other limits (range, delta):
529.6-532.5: 118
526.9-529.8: 114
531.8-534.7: 114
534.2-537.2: 122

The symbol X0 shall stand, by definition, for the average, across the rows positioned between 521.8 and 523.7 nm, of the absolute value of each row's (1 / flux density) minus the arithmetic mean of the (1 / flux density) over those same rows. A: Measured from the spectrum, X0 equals 0.0016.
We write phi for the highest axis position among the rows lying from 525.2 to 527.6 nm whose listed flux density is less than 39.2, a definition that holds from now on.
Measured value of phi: 527.242 nm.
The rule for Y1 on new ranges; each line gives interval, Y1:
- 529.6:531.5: 0.1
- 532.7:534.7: 2.1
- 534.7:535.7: 0.7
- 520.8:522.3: 2.2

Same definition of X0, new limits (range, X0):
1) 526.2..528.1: 0.0026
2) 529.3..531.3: 0.0010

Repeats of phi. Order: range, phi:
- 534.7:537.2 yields 537.044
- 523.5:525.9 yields 525.061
